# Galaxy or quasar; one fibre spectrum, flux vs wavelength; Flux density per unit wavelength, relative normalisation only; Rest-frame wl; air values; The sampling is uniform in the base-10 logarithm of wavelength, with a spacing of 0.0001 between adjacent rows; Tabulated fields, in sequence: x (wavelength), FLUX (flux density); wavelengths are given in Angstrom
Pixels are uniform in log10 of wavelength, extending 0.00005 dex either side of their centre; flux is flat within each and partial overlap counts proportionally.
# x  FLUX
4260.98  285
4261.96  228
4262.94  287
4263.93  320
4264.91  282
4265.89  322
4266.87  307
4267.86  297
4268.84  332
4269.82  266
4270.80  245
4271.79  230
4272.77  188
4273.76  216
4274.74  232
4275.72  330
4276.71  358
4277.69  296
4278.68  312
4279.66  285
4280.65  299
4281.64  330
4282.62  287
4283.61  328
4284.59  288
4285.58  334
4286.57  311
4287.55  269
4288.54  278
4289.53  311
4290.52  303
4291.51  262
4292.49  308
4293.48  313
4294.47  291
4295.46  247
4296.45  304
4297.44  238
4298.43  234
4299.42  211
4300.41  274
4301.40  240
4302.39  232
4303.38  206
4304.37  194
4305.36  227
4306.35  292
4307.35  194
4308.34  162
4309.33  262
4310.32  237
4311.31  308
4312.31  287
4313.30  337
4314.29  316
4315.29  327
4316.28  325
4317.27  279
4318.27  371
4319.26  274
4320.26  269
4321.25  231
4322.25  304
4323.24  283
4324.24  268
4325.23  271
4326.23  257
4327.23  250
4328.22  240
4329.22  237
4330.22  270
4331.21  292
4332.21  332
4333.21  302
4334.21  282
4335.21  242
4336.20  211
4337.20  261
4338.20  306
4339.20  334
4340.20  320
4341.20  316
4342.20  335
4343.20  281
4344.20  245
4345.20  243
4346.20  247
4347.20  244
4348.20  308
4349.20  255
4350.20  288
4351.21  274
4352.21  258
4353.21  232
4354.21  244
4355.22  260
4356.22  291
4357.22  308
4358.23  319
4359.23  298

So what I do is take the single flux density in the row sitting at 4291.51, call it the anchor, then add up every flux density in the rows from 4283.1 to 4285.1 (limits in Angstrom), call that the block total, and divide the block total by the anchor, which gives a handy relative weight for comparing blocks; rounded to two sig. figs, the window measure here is 2.4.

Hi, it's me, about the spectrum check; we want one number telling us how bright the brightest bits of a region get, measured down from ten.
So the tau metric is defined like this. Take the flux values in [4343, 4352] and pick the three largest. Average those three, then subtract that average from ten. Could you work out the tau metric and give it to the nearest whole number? -282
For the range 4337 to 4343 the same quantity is -320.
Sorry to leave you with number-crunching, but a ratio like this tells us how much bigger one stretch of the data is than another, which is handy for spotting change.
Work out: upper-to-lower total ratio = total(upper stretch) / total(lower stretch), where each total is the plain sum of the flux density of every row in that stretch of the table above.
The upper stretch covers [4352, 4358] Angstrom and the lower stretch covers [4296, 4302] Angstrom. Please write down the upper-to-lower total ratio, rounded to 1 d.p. 1.1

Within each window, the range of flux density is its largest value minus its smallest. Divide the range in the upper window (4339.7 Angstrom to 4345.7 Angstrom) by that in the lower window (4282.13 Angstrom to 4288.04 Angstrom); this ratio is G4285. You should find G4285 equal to 1.4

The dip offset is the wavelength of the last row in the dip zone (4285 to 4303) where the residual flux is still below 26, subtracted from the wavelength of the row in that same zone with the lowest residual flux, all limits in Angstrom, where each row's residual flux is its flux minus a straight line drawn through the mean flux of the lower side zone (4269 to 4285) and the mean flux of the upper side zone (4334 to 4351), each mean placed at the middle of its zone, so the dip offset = -3.0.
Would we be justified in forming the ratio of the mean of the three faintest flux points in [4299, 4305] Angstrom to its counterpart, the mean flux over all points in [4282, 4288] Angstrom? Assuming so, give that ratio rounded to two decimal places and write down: 0.67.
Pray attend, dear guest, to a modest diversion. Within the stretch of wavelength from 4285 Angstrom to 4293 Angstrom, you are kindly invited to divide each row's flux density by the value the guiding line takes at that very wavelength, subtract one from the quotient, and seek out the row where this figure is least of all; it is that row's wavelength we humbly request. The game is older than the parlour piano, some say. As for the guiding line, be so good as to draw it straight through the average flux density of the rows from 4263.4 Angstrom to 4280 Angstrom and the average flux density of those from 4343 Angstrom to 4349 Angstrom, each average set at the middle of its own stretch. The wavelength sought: 4291.51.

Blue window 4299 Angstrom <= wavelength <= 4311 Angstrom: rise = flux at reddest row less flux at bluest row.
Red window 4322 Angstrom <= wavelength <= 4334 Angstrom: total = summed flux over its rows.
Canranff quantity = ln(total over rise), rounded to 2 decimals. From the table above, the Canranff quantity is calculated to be 4.85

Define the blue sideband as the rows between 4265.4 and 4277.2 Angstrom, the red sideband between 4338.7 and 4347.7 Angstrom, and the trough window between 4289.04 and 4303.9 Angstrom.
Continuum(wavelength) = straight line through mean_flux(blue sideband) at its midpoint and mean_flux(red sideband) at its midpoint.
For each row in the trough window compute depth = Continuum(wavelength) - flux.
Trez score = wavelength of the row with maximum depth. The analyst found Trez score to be 4303.38 Angstrom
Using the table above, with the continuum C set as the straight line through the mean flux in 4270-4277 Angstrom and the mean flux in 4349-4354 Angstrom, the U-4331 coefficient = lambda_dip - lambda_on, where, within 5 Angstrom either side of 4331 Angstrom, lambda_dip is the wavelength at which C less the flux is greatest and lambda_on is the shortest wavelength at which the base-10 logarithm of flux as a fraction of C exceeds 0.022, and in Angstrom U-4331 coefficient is -2.0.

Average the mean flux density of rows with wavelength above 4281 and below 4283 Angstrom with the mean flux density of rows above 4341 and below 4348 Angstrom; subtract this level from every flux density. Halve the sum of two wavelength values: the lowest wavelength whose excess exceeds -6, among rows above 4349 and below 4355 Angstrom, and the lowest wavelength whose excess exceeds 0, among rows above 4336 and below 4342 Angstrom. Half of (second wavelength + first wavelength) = 4344.2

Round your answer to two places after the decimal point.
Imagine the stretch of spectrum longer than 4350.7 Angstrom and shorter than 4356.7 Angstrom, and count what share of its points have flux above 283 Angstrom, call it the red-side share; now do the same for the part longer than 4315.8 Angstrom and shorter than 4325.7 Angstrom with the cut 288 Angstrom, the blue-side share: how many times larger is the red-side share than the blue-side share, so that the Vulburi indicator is 0.56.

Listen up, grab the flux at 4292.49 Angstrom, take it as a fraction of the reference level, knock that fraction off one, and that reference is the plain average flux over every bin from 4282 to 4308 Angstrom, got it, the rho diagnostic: -0.15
